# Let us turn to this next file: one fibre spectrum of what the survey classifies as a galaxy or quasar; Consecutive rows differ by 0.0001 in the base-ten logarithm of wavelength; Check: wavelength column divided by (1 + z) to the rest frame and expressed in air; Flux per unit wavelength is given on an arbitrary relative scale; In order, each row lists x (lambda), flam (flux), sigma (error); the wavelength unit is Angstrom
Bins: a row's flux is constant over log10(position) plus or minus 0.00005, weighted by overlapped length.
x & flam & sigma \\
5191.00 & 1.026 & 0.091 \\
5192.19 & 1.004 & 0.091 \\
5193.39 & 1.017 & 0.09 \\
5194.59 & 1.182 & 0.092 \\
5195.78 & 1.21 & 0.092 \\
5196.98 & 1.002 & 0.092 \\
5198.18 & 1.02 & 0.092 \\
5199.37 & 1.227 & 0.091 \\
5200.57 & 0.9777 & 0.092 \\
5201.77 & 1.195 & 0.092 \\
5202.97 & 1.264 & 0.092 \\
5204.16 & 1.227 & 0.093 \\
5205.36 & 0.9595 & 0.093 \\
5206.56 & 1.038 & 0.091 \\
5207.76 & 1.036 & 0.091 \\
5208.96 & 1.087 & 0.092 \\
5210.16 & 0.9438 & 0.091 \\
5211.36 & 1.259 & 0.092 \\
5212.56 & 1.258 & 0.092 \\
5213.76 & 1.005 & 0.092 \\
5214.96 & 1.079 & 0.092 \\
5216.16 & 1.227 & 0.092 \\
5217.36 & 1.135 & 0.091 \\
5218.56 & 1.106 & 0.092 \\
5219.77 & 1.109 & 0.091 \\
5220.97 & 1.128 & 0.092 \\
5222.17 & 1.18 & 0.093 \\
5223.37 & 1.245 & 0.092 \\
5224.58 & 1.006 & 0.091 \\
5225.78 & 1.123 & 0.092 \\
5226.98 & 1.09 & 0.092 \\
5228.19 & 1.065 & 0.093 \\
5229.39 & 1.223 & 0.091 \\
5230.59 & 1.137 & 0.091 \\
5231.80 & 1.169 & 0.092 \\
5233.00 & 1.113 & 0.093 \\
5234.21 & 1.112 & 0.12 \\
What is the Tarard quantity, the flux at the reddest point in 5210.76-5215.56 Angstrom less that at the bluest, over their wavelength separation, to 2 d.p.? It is -0.05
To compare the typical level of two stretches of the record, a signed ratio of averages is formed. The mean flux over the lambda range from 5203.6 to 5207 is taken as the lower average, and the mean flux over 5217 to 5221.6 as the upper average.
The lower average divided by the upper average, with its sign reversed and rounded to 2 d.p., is -0.96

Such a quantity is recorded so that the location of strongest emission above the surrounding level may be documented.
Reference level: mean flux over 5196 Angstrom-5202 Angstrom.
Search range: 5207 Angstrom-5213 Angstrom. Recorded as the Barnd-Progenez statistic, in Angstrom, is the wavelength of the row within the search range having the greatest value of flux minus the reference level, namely 5211.36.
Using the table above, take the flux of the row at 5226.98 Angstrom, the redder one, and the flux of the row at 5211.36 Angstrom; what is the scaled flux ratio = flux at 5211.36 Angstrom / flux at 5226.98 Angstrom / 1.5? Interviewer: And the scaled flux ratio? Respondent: 0.77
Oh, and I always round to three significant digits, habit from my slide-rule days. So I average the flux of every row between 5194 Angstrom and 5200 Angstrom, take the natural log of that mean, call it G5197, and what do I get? 0.121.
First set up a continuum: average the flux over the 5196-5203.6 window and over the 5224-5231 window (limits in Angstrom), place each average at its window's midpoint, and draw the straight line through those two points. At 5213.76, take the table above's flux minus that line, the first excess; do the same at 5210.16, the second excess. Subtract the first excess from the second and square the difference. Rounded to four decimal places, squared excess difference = 0.0039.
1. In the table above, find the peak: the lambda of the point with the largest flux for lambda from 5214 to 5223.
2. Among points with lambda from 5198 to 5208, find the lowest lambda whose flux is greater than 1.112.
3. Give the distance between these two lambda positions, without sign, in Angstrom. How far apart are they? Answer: 16.8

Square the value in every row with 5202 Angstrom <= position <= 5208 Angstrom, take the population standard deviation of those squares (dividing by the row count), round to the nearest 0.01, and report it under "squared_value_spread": 0.27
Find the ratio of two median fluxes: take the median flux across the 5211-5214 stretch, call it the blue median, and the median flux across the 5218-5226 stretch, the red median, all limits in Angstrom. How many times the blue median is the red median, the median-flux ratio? 0.89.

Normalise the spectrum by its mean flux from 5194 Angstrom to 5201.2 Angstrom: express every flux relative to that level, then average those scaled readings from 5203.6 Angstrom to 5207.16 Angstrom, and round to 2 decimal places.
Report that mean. 0.97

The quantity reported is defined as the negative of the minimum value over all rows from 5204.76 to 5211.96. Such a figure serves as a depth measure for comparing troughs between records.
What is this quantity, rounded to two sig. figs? -0.94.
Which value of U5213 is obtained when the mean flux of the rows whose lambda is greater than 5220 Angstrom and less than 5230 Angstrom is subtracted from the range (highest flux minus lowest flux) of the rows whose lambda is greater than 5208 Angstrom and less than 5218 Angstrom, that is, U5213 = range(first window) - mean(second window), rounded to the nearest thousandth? -0.817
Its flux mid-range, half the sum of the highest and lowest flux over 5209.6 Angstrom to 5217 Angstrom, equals 1.101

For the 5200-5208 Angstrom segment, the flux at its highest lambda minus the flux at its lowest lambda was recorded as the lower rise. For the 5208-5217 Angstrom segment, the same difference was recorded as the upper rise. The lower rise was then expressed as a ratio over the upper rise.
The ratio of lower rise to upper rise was 0.4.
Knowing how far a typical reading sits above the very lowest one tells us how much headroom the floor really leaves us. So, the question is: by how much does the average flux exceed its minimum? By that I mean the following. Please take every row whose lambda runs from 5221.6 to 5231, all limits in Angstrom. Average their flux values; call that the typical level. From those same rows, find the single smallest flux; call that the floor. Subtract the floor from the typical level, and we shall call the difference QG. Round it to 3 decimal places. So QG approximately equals 0.128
